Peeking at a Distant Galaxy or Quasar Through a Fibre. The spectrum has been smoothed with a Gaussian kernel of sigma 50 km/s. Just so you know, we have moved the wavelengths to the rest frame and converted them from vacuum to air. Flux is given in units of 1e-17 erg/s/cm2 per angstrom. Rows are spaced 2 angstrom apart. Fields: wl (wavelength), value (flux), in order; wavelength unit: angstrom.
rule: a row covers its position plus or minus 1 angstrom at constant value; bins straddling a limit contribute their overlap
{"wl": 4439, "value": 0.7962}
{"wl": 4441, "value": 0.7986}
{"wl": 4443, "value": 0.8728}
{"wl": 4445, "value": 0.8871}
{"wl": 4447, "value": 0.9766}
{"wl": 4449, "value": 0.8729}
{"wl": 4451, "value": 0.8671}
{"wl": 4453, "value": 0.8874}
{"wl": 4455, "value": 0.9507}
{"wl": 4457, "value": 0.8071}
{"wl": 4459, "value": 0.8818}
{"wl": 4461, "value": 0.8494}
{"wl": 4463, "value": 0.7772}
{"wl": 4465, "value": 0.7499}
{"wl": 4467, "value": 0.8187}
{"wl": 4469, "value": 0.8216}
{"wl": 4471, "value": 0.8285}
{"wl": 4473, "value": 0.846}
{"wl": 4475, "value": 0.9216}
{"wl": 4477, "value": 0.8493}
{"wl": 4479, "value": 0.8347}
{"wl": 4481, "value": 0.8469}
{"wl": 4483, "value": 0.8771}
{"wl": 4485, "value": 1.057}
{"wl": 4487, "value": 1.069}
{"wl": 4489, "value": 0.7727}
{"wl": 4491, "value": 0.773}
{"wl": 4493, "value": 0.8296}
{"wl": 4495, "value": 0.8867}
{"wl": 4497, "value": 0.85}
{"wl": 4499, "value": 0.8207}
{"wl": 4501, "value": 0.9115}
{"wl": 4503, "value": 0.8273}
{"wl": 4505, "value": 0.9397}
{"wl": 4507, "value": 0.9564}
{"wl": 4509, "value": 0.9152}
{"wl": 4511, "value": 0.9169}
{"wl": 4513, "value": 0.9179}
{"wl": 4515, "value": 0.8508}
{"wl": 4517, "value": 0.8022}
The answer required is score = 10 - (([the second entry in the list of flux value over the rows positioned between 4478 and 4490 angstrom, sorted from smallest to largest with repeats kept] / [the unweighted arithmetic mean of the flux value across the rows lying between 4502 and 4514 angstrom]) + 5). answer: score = 4.08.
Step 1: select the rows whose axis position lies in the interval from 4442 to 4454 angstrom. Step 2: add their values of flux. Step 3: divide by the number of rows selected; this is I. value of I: 0.89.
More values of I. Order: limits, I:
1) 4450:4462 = 0.87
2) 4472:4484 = 0.86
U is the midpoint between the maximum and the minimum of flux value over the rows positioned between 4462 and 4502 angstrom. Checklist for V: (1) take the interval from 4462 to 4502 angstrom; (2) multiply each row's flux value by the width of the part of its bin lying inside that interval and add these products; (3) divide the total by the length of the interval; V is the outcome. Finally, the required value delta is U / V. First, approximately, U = 0.91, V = 0.86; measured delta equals 1.06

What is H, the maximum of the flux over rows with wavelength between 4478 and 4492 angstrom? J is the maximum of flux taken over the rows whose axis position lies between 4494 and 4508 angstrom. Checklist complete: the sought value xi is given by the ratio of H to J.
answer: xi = 1.12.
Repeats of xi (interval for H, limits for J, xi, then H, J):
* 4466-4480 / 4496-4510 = 0.96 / 0.9216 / 0.9564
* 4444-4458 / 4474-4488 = 0.91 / 0.9766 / 1.069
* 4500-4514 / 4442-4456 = 0.98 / 0.9564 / 0.9766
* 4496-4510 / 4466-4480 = 1.04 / 0.9564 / 0.9216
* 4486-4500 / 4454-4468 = 1.12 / 1.069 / 0.9507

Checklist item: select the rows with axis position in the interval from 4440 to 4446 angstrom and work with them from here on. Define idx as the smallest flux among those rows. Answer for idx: 0.7986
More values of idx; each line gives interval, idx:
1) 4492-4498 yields 0.8296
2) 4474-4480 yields 0.8347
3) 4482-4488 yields 0.8771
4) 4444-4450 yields 0.8729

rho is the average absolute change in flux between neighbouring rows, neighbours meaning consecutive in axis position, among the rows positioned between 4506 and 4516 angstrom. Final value 0.03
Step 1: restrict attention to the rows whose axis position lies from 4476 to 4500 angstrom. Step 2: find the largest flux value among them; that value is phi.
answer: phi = 1.069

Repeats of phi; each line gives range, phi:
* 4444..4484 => 0.9766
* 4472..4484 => 0.9216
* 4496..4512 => 0.9564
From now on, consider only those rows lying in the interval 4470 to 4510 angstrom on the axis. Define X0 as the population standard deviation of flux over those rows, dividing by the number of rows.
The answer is 0.078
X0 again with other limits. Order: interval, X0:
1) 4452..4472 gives 0.055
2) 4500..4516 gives 0.041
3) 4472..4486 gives 0.073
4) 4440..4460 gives 0.052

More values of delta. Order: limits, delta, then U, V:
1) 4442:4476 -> 1.00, 0.86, 0.86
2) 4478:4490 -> 1.01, 0.92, 0.91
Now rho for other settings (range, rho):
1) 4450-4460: 0.08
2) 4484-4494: 0.09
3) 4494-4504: 0.06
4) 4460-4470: 0.04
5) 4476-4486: 0.06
